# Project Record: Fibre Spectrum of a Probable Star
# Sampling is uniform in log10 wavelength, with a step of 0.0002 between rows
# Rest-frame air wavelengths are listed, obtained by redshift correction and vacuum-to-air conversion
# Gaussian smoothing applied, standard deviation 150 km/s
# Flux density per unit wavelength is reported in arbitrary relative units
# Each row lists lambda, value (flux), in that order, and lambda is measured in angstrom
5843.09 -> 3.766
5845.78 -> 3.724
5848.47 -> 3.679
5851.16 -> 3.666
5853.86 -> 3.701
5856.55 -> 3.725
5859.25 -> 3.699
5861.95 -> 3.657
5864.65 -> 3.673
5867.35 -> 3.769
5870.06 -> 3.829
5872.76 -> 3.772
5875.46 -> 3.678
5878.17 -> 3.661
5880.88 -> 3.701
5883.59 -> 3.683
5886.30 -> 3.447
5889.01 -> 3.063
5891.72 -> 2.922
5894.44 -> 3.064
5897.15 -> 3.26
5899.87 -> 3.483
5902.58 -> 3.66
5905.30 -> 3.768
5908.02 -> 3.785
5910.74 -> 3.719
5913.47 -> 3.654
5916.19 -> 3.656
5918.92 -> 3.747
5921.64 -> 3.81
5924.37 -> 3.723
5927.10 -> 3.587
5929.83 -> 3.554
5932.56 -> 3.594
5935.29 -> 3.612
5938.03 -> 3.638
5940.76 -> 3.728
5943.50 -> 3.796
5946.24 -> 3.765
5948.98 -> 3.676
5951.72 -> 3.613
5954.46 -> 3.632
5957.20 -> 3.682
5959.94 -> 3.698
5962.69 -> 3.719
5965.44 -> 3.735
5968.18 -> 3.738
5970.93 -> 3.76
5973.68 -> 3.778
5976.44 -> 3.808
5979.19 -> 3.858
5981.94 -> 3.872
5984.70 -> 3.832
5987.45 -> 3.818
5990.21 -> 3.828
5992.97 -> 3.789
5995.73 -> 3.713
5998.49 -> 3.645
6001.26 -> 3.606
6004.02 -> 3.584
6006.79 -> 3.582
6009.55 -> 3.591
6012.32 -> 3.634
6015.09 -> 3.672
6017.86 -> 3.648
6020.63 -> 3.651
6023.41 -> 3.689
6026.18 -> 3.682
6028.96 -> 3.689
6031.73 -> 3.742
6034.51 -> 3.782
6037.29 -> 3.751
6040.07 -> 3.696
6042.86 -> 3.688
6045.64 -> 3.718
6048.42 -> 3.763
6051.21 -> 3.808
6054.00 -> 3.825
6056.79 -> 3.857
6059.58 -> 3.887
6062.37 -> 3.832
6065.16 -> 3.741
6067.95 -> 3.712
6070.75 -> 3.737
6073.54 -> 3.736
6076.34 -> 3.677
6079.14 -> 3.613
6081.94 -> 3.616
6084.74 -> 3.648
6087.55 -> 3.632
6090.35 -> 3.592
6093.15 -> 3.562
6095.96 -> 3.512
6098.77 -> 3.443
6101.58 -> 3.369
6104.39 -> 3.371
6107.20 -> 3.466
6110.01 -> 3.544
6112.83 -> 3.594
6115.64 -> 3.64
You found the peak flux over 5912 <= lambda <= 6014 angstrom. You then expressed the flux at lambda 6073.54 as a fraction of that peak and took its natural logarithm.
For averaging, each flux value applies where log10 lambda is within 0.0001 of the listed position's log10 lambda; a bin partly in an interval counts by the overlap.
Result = -0.036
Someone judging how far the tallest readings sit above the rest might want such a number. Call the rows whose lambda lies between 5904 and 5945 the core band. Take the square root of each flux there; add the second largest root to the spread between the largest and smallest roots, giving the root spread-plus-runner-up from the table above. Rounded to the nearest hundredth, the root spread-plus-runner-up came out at 2.02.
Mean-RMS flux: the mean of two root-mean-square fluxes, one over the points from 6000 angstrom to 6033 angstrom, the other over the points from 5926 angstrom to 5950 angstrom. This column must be 3.65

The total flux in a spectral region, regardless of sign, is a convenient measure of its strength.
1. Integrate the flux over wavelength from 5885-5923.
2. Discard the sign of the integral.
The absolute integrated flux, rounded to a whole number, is 133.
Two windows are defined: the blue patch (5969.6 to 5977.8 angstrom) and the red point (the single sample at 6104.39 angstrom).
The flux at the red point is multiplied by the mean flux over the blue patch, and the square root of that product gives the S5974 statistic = 3.57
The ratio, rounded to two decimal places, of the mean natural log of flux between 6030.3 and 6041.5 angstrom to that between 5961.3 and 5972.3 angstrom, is 1.00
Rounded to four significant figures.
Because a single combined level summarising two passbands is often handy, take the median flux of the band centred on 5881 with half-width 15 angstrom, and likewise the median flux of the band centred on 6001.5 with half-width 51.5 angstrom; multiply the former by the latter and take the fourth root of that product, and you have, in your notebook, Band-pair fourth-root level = 1.922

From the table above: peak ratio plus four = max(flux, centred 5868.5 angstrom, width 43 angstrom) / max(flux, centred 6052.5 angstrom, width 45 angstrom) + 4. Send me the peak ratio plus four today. 4.99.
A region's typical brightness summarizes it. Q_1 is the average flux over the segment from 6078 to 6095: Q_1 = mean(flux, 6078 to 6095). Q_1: 3.61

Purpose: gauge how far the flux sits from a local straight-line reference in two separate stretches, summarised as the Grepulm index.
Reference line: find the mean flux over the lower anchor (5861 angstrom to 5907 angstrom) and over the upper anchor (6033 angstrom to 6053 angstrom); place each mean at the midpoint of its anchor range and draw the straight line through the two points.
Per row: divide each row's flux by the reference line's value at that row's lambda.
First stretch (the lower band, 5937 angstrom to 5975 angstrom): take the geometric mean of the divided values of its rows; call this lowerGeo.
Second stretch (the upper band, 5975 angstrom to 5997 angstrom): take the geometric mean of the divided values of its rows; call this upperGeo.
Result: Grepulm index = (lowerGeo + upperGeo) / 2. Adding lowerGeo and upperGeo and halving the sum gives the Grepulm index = 1.03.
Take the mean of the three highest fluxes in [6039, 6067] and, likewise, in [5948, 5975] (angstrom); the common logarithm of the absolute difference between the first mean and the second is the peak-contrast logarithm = -1.0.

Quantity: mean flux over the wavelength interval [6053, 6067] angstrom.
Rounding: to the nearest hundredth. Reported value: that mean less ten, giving -6.17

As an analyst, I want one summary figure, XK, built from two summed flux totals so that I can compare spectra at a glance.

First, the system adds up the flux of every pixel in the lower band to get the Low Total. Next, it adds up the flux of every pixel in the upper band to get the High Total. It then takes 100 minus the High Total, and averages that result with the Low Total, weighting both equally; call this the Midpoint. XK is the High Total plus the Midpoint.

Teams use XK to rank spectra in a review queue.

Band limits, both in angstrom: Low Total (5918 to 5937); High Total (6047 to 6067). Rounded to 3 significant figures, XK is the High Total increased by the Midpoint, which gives 76.2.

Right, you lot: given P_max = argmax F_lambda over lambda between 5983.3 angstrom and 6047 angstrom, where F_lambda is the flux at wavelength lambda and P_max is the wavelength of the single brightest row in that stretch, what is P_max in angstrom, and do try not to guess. 5984.70 angstrom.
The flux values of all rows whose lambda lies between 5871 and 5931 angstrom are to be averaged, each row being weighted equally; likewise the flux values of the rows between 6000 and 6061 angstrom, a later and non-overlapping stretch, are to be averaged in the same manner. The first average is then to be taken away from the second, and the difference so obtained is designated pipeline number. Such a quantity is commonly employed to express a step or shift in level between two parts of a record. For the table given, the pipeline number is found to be 0.14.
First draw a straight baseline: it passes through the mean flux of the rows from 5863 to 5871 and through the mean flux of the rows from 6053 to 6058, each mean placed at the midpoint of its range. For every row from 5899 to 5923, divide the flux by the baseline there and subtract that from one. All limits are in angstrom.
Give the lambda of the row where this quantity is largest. 5899.87 angstrom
